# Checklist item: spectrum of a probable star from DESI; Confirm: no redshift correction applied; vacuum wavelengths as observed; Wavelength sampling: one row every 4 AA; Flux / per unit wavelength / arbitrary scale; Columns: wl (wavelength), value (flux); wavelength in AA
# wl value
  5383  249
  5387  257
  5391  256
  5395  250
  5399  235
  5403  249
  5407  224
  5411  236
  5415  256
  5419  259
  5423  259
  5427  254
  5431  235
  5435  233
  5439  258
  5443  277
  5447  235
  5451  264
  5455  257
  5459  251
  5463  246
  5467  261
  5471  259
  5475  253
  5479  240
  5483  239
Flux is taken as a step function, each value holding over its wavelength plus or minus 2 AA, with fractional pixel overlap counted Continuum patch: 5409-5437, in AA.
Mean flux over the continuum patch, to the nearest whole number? 247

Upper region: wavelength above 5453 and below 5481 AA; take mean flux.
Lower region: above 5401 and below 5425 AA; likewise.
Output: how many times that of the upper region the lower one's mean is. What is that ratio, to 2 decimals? 0.98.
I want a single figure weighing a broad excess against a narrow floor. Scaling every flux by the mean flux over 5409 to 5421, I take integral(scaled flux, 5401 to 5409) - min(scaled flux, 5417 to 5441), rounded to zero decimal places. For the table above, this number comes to 7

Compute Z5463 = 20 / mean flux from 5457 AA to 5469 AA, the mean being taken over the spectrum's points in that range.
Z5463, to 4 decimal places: 0.0792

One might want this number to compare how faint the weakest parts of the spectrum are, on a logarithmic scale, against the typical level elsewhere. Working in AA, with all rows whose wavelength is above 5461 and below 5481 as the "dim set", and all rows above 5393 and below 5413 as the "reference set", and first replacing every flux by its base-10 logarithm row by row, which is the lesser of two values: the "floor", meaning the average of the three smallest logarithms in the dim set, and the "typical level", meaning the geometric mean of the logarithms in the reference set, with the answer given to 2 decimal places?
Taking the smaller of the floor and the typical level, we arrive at 2.38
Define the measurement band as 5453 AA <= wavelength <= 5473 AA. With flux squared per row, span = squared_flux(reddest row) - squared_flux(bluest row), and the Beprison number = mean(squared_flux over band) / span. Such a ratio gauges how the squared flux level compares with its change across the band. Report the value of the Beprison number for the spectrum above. 63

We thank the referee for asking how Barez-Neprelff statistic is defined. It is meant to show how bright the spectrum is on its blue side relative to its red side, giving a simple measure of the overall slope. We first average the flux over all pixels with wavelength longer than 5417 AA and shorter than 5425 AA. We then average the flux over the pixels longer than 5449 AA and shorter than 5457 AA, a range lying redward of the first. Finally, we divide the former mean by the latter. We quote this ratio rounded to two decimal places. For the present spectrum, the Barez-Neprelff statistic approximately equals 0.99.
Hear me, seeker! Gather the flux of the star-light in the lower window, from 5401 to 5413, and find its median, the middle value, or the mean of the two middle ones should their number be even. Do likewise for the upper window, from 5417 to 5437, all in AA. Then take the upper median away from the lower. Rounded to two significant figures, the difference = -18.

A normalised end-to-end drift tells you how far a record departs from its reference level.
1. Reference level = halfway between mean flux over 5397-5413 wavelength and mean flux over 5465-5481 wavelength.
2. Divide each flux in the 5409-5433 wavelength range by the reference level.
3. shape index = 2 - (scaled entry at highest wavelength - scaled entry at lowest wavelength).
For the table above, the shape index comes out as 2.00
